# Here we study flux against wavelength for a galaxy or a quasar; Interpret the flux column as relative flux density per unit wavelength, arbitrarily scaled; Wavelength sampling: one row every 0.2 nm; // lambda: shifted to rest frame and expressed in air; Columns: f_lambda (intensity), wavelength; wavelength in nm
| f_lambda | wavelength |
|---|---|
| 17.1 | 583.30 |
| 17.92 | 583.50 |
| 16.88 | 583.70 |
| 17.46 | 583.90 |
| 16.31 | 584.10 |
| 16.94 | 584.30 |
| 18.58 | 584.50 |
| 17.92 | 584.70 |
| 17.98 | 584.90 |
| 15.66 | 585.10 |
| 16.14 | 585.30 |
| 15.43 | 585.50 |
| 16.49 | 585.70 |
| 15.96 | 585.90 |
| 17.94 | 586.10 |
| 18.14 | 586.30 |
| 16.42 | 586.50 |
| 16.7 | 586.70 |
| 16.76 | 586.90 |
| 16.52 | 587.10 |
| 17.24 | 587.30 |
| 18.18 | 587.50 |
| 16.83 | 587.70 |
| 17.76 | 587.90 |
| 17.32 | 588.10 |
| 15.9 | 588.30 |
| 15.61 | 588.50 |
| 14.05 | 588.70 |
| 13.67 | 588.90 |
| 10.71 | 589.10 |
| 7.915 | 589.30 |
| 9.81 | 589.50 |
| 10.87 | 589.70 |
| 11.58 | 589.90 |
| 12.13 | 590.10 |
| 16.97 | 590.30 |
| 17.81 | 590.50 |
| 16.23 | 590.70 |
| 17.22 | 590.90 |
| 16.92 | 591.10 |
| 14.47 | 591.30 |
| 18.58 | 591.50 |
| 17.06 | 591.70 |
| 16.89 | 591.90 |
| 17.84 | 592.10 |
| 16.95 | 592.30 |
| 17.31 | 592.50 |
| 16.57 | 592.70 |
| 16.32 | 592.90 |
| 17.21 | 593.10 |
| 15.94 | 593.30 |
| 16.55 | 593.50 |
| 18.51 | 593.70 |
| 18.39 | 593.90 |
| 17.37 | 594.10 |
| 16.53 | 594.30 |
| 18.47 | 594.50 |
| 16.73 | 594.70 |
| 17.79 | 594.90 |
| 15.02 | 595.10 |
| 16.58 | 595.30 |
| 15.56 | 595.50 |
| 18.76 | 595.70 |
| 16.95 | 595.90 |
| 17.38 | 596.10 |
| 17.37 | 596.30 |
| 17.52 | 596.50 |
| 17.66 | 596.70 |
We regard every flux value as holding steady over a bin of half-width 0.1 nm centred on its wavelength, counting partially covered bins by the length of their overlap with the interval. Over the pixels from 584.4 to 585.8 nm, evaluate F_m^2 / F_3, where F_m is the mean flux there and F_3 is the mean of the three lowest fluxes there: 18.1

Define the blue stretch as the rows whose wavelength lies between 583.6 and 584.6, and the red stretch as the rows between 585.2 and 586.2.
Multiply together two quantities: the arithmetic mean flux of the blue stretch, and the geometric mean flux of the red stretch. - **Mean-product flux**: 282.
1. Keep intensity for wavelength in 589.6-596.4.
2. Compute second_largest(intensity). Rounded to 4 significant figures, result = 18.58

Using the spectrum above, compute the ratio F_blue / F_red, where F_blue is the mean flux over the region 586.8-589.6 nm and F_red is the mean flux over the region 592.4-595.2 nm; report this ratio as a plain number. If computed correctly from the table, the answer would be 0.87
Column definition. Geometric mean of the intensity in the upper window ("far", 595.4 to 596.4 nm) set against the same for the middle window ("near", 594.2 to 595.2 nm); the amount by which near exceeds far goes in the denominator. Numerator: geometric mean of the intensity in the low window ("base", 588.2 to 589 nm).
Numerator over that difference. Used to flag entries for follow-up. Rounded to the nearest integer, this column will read -48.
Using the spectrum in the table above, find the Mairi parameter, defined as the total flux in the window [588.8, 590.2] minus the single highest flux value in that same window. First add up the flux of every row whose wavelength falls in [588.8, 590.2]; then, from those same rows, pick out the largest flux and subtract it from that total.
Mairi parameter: 63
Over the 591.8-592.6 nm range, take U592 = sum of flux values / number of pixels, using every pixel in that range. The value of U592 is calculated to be 17.2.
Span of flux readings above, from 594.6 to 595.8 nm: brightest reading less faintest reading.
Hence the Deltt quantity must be 3.7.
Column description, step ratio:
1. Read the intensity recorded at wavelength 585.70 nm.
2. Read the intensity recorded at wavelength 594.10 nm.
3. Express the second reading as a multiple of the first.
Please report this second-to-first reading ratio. 1.05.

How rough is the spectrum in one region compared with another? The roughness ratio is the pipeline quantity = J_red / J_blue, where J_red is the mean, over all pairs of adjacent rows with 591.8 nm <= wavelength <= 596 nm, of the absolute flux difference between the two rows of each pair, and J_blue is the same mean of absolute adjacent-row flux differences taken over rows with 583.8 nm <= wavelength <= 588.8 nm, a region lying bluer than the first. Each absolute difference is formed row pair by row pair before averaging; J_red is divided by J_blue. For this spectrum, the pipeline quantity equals 1.4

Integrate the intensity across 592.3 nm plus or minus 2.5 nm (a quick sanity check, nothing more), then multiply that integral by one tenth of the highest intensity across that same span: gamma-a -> 155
